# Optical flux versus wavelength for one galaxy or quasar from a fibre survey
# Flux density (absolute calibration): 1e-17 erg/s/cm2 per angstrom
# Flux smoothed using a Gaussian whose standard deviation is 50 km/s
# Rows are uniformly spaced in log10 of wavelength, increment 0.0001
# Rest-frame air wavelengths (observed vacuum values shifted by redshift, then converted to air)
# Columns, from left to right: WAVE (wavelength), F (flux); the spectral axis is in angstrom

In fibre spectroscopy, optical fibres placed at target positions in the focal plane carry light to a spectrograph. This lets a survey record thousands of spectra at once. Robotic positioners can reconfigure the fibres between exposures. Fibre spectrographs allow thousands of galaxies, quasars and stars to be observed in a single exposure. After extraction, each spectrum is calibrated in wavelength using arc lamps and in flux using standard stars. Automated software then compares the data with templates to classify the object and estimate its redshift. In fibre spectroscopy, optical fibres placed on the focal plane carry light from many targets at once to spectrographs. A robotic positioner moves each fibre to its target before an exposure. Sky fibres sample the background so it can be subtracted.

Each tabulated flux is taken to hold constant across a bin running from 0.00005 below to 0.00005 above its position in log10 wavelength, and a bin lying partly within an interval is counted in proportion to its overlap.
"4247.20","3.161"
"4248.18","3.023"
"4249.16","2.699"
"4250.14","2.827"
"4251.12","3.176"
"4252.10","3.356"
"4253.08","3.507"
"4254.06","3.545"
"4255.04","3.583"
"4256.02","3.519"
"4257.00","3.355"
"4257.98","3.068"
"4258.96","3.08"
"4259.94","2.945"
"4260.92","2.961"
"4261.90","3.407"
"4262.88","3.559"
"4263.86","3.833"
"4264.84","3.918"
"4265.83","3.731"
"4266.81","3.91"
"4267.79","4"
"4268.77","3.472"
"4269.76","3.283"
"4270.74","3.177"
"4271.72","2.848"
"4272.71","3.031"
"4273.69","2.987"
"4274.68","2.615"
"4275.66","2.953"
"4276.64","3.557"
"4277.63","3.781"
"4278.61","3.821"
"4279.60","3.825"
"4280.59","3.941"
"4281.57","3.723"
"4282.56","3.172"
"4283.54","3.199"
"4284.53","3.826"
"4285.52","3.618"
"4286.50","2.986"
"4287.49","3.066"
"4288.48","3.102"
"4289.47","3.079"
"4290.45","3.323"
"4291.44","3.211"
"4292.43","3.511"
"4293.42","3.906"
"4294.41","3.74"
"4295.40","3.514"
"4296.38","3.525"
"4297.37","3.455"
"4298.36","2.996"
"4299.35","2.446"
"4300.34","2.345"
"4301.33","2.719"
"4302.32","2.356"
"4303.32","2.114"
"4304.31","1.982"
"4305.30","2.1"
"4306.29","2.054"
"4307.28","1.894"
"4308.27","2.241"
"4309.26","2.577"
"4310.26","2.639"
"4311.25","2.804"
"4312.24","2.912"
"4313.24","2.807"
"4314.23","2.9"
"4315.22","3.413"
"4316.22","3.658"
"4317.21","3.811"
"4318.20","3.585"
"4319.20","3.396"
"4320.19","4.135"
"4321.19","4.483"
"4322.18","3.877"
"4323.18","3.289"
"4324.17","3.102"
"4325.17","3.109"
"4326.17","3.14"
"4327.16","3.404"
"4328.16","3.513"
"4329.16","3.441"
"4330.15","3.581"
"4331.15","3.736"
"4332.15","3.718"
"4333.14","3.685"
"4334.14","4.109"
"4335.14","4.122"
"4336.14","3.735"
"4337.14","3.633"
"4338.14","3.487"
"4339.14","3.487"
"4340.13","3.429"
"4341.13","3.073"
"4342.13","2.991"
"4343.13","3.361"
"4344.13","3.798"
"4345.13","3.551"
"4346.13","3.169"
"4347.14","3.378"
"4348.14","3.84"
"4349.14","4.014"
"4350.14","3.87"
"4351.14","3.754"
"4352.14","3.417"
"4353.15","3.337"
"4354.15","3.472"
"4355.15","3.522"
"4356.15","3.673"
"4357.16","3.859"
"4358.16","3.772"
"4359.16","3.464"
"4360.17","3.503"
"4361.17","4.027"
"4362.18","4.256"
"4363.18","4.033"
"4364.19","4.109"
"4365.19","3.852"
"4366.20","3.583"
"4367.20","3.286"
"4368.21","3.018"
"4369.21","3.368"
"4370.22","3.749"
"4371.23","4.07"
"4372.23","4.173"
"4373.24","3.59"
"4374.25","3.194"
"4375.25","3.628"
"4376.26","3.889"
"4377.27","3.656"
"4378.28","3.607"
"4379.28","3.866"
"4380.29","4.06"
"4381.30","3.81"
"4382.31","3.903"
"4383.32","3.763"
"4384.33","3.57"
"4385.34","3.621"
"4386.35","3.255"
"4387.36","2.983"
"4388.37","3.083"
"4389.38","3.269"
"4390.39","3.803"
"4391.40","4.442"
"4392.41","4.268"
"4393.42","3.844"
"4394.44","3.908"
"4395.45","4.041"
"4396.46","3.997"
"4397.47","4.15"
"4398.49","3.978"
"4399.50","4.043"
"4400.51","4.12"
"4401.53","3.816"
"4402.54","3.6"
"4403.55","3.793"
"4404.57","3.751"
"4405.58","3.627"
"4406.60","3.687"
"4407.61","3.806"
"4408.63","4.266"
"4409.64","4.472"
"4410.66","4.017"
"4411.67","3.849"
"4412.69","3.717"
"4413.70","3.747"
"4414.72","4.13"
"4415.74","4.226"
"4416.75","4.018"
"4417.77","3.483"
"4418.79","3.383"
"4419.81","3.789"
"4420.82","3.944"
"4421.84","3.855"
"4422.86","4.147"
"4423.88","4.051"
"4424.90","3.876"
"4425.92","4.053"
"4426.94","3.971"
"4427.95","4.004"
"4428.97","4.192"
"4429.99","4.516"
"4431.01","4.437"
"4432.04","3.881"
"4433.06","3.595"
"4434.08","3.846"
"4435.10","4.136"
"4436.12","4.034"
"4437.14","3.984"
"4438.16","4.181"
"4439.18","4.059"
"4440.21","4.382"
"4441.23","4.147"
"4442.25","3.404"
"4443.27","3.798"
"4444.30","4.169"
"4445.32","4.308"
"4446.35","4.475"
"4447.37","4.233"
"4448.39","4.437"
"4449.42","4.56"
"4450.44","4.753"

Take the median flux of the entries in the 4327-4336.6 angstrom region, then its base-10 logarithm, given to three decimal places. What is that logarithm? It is 0.568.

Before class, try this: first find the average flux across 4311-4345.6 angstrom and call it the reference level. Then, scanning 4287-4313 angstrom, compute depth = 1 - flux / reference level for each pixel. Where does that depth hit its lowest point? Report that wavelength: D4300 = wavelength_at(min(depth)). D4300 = 4293.42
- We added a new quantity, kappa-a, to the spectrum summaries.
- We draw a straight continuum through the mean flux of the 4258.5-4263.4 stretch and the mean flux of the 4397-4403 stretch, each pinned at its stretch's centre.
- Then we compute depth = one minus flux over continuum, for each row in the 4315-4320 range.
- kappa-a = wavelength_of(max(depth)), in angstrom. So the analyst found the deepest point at 4319.20 angstrom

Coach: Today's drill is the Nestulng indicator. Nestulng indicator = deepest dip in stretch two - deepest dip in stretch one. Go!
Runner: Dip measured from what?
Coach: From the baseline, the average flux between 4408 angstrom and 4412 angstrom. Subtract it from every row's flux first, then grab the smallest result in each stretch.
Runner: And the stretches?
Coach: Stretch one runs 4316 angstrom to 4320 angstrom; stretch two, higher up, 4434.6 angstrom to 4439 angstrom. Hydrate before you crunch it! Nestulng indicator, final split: 0.6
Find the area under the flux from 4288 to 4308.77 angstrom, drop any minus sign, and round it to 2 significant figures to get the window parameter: 59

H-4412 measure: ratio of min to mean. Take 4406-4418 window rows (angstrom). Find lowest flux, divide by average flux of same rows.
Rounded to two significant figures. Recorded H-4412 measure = 0.88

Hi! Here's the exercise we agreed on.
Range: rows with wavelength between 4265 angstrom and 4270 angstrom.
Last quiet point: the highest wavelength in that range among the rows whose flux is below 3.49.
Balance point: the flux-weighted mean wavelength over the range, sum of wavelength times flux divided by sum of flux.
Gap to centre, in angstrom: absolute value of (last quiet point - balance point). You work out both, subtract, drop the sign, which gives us 2.0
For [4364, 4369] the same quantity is 2.2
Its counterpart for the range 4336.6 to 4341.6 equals 2.1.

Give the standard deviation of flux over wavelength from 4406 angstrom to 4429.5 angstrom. 0.25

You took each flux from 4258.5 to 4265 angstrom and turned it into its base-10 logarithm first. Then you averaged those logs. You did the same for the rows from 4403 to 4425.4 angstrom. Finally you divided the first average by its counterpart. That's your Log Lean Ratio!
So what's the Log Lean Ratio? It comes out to 0.89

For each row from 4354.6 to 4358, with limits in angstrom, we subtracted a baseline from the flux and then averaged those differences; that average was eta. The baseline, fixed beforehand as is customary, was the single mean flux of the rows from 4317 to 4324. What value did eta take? -0.1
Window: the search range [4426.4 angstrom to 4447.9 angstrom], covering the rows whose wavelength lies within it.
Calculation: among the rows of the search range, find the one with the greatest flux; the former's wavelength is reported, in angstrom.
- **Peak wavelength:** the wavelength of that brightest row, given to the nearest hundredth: 4429.99 angstrom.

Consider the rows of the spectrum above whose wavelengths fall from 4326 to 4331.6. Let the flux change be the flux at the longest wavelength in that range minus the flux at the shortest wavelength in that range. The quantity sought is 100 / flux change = 168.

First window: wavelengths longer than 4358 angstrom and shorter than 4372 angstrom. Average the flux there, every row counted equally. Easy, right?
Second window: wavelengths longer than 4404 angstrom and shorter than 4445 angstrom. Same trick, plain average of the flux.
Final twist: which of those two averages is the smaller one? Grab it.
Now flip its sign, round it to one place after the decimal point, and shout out -3.7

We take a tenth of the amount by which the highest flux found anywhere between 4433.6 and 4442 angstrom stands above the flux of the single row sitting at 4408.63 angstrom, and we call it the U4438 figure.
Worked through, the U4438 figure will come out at 0.012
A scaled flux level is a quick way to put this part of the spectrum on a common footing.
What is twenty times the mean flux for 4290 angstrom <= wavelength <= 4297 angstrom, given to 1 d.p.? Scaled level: 70.7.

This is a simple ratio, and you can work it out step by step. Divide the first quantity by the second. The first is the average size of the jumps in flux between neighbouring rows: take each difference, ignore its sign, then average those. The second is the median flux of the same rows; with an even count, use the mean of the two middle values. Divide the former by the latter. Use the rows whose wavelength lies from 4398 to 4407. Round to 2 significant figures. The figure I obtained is 0.036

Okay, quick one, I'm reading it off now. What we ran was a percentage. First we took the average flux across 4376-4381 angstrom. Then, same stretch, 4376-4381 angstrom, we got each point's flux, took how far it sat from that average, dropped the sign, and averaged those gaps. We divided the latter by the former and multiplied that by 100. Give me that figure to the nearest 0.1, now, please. 3.9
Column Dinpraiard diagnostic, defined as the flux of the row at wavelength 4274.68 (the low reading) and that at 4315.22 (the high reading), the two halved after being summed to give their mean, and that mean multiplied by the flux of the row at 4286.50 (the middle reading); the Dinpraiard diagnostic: 9.0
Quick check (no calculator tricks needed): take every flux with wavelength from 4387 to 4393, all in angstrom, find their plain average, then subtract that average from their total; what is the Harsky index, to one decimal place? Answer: 18.2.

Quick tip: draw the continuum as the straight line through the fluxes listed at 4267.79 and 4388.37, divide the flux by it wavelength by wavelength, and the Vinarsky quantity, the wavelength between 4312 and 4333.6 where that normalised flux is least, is 4313.24 angstrom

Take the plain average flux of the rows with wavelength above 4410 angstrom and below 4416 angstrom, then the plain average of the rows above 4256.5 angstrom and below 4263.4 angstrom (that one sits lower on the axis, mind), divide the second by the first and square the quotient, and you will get 0.66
